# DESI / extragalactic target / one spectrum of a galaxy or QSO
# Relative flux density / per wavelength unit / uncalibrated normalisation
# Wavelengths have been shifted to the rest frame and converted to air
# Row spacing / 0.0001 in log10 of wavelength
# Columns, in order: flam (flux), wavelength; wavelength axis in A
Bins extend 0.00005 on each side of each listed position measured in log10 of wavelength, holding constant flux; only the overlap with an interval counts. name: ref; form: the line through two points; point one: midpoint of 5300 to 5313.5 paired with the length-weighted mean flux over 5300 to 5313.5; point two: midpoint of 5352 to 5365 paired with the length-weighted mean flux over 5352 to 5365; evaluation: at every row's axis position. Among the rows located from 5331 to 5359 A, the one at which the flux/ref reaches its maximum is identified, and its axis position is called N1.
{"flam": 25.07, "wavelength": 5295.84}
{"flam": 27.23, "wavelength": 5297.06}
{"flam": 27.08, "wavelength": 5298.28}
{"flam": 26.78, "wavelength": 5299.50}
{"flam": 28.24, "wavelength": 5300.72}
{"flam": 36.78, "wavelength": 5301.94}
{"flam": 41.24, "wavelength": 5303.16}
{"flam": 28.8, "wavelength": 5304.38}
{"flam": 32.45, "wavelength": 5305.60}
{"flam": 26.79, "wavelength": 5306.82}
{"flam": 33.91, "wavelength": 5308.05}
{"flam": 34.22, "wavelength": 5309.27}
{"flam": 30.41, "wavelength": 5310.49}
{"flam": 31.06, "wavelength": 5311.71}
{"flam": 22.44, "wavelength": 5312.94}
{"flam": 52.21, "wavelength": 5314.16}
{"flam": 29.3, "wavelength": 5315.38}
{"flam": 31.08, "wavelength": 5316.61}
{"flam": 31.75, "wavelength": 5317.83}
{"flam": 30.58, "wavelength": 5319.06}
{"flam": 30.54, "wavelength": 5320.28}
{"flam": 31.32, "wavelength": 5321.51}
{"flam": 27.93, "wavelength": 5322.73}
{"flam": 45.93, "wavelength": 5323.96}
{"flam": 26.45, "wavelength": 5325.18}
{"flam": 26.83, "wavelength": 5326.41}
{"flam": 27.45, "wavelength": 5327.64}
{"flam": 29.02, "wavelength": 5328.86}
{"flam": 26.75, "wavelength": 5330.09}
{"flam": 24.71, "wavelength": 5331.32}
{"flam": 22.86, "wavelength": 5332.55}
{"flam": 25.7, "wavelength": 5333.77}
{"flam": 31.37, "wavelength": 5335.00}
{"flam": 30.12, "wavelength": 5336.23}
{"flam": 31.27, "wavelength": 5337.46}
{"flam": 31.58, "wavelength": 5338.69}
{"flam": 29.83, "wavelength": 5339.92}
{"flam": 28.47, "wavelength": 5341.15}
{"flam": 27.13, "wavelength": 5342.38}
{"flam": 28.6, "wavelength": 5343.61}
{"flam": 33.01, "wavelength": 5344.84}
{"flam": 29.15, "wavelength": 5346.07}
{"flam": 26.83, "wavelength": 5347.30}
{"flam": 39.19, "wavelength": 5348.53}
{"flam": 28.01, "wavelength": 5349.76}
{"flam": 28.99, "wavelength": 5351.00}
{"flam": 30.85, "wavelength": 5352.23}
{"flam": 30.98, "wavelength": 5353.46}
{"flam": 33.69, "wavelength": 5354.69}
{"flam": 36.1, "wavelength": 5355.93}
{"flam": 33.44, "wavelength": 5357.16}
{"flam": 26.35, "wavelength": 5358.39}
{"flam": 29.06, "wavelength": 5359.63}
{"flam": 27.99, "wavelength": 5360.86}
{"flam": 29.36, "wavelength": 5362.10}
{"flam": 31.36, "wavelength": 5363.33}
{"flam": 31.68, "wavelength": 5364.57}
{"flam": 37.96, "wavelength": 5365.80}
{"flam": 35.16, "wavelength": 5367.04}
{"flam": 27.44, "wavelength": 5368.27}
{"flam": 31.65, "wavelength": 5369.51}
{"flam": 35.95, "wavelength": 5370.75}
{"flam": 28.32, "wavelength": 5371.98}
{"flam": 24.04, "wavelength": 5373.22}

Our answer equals 5348.53 A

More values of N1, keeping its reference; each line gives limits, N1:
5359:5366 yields 5365.80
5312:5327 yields 5314.16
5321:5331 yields 5323.96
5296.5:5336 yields 5314.16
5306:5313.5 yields 5309.27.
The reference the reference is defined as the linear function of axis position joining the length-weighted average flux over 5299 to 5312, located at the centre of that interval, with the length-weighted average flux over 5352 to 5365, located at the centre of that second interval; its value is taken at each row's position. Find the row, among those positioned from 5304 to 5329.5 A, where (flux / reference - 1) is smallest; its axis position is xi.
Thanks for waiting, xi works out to 5312.94 A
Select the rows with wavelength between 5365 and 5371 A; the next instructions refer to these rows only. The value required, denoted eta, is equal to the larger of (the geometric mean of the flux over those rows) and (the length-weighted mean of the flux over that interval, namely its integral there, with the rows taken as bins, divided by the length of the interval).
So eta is 33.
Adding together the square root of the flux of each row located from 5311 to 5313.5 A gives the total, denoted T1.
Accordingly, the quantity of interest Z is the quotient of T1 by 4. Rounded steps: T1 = 10.3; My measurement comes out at 2.58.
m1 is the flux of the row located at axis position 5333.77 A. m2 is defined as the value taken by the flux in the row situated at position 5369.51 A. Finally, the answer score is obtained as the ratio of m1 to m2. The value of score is 0.81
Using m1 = 25.7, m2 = 31.65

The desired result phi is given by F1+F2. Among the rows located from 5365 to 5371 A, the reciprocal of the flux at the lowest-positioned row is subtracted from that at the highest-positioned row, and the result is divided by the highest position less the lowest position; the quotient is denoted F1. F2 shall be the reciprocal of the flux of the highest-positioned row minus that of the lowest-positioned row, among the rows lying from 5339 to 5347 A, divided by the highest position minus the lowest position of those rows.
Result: 0.0004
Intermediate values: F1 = 0.0003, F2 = 0.0001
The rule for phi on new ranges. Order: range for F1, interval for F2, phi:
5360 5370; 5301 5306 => 0.0005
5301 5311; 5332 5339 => -0.0013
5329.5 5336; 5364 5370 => -0.0011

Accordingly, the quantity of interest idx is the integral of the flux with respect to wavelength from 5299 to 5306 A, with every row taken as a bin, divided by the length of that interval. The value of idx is 32.5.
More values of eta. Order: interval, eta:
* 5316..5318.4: 31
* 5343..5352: 31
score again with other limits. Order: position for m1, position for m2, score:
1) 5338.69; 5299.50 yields 1.18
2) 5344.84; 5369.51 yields 1.04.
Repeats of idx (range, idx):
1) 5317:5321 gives 31.0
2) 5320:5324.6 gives 34.1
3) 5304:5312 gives 31.2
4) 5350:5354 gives 30.0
